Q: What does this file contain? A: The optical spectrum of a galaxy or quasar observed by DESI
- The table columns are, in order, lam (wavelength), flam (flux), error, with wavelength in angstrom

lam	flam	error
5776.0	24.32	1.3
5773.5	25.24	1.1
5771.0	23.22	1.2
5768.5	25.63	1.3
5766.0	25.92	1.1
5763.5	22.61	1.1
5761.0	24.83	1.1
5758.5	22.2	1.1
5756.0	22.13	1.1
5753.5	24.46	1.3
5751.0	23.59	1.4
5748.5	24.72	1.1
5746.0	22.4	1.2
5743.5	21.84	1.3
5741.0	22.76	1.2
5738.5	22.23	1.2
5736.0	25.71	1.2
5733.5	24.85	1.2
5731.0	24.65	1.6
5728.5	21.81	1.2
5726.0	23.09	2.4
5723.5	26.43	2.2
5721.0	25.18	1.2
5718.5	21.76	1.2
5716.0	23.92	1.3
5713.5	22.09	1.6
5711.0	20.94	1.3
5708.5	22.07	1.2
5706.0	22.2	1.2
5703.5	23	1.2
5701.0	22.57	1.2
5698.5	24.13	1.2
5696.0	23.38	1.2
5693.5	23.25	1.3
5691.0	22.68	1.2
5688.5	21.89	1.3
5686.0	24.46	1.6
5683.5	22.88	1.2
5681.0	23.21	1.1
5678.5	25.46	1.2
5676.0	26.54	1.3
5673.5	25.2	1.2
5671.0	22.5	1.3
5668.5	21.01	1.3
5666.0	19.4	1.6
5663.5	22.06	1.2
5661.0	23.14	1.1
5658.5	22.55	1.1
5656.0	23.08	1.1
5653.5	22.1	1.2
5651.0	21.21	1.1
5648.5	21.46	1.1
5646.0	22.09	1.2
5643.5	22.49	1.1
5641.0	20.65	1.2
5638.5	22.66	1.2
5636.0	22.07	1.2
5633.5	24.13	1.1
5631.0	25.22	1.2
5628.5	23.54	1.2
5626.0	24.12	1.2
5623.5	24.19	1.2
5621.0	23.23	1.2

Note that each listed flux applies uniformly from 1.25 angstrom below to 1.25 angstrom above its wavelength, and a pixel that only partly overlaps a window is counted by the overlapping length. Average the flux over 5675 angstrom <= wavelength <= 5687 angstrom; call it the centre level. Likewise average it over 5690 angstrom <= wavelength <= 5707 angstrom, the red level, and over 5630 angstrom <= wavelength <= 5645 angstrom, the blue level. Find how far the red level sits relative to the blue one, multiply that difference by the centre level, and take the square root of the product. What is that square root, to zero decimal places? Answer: 2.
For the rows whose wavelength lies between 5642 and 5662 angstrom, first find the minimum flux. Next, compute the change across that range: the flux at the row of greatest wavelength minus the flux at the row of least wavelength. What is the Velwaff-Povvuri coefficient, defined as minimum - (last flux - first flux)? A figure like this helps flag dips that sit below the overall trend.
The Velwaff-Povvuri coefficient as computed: 20.6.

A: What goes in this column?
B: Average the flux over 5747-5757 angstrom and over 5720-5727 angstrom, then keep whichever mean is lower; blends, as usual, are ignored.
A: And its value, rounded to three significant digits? 23.7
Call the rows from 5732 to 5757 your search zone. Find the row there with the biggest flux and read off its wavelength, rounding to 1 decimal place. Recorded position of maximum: 5736.0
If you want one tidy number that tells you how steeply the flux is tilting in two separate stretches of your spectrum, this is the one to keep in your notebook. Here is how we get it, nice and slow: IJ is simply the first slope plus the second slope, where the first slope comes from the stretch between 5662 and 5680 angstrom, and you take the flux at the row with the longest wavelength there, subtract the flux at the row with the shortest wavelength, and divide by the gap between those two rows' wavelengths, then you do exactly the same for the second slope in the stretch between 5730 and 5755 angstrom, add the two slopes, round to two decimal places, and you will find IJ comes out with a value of 0.22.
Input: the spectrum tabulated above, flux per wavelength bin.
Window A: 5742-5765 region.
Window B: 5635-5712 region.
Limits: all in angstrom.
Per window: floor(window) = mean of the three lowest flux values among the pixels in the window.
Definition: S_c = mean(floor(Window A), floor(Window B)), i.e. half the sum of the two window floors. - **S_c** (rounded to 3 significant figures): 21.2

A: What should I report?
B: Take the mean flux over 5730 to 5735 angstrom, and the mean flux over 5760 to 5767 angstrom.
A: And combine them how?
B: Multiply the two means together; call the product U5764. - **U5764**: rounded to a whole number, 605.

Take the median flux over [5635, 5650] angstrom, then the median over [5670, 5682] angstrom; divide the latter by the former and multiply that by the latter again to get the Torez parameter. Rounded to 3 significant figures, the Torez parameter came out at 28.8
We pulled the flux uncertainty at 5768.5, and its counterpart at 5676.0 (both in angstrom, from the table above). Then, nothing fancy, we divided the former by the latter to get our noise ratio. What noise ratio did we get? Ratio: 1.00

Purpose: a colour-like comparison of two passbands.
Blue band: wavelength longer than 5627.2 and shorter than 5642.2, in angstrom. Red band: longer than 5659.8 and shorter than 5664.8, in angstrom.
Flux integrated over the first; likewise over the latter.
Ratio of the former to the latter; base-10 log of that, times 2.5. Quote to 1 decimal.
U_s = 1.2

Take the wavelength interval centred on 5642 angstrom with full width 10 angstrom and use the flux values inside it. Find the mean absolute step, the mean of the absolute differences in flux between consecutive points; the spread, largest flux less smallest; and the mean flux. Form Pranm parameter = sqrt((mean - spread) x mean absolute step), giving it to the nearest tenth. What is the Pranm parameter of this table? 5.3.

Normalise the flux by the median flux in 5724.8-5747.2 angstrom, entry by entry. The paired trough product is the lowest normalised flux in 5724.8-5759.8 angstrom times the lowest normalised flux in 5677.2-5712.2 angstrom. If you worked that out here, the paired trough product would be 0.882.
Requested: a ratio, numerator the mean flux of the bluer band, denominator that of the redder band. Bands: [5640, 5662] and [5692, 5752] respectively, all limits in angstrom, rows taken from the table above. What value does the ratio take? 0.949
